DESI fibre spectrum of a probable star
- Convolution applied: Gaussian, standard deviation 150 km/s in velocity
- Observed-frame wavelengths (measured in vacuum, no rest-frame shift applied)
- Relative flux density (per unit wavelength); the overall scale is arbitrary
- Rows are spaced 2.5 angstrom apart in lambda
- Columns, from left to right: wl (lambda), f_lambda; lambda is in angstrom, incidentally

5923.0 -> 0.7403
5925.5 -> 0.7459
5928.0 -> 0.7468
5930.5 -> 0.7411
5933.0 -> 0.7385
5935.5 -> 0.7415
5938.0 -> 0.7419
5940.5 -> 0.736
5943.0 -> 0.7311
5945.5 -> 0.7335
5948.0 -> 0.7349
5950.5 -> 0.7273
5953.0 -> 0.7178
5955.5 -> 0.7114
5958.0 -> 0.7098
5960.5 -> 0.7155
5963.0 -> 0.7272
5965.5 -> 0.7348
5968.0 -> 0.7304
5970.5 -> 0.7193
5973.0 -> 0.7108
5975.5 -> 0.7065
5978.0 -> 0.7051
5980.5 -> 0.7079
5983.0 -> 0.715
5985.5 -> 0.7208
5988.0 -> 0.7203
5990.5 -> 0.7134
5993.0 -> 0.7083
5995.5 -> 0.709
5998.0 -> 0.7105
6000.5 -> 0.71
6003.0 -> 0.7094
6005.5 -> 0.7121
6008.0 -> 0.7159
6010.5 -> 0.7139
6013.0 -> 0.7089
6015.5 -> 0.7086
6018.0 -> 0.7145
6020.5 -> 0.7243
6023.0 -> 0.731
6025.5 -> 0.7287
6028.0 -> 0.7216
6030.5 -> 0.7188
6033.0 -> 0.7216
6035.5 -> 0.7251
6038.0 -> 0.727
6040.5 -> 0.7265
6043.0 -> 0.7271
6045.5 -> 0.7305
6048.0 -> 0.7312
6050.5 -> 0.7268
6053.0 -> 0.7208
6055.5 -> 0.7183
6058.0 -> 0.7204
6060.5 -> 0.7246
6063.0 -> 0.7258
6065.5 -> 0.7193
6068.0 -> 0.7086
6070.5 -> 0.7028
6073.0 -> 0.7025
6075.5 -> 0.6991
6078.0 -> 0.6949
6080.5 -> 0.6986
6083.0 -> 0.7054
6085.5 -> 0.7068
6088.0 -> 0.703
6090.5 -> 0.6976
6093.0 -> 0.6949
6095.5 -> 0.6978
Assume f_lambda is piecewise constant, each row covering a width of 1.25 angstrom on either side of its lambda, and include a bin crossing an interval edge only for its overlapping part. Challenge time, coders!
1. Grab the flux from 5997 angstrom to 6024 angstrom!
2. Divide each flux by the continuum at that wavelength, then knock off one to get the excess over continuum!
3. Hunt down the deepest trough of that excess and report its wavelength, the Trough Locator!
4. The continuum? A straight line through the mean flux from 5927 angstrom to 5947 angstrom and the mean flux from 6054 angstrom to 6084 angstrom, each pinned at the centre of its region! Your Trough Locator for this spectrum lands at 6003.0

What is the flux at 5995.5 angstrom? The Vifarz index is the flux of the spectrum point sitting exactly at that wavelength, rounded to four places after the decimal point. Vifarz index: 0.7090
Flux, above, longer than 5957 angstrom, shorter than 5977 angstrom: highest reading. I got 0.7348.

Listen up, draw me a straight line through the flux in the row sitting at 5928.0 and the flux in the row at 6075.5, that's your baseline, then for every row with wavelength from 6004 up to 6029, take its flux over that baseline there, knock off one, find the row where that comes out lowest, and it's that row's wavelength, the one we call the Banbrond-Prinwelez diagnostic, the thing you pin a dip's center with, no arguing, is 6013.0 angstrom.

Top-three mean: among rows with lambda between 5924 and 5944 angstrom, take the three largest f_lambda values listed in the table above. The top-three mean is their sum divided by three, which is 0.745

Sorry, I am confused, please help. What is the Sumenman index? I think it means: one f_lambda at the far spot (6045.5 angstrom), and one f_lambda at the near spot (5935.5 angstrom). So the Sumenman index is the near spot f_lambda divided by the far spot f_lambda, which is 1.02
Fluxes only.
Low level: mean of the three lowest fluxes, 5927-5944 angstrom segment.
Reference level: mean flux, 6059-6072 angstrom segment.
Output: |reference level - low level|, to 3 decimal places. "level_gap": 0.019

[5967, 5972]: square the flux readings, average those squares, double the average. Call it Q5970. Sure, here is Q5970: 1.05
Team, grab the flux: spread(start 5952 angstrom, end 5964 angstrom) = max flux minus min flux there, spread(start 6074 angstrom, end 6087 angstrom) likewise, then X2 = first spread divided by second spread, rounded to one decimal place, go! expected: 1.5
